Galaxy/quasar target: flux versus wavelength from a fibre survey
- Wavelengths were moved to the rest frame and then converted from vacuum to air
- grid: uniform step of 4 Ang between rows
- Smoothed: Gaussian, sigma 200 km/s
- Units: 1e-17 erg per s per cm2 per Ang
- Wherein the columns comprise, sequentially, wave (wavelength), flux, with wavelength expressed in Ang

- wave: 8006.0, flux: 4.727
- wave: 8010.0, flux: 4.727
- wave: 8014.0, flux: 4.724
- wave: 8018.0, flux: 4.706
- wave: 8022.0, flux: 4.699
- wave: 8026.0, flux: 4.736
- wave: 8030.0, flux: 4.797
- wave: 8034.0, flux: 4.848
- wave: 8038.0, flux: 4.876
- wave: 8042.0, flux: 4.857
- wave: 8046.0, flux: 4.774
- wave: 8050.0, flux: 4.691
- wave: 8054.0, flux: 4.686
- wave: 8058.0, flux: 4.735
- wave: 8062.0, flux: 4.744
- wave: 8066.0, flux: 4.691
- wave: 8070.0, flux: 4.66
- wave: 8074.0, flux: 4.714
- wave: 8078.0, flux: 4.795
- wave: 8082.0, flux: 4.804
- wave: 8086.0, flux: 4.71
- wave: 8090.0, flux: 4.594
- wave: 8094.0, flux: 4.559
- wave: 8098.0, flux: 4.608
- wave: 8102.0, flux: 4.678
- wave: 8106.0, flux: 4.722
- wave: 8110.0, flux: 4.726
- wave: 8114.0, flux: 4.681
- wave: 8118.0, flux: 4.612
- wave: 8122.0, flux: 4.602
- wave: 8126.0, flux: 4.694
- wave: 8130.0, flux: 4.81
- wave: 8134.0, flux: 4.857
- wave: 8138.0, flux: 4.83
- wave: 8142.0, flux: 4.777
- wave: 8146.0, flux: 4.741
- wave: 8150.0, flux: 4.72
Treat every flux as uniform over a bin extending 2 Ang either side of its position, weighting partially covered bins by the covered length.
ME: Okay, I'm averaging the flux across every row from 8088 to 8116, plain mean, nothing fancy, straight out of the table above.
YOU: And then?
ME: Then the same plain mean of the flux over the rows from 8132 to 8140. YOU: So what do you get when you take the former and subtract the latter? -0.19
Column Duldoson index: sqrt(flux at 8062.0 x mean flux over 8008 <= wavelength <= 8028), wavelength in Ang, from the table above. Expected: 4.73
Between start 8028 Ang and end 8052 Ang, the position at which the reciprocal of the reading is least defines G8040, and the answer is 8038.0 Ang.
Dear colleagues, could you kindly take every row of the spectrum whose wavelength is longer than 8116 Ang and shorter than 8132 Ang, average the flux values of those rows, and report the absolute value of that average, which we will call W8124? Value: 4.68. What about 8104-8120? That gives 4.69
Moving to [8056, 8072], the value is 4.71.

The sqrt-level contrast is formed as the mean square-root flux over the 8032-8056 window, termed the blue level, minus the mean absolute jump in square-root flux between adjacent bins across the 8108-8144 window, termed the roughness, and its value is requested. 2.18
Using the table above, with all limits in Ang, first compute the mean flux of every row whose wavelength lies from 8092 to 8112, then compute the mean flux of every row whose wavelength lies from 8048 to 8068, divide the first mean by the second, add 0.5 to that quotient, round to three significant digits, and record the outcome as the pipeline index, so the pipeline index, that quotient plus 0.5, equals 1.49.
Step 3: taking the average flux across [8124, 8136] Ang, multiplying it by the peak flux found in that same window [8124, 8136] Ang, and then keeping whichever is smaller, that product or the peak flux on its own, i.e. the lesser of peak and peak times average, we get 4.86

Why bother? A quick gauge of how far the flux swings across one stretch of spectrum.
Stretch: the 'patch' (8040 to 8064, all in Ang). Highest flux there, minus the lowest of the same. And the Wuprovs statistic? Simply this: 0.17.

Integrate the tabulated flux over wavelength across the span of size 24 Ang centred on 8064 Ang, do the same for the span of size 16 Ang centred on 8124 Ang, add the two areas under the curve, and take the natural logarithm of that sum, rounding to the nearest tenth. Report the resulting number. 5.2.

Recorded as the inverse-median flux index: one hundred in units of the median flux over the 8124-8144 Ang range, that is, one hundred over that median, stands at 20.8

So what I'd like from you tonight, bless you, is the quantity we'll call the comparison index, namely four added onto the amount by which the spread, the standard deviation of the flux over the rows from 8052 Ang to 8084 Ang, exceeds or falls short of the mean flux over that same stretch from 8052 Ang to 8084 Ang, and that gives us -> -0.68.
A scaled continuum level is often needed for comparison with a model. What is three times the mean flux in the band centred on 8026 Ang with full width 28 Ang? 14.3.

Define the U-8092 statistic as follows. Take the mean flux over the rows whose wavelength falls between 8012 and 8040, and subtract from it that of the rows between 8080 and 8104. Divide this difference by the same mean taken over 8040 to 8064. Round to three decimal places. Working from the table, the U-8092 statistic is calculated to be 0.023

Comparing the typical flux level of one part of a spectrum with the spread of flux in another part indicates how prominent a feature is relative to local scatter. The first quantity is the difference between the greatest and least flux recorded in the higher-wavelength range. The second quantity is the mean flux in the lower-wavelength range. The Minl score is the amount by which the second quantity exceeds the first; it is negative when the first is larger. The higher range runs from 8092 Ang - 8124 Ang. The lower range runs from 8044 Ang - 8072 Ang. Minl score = 4.54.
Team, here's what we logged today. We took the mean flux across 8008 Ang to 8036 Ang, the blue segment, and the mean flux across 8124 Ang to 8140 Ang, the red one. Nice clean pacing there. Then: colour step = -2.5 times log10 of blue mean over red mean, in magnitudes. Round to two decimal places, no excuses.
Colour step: 0.01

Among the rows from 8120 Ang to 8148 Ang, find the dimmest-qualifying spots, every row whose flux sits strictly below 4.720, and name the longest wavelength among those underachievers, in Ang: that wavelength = 8126.0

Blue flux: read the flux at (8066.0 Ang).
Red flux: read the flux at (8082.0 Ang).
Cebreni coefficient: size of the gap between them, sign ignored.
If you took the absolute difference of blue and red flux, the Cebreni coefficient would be 0.11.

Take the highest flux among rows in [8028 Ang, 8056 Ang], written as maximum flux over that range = 4.876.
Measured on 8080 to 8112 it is 4.804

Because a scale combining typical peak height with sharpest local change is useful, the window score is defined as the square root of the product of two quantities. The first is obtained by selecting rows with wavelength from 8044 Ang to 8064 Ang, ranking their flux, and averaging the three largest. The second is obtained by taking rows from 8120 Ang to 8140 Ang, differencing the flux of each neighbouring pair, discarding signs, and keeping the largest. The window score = 0.742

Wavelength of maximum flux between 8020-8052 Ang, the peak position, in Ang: 8038.0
